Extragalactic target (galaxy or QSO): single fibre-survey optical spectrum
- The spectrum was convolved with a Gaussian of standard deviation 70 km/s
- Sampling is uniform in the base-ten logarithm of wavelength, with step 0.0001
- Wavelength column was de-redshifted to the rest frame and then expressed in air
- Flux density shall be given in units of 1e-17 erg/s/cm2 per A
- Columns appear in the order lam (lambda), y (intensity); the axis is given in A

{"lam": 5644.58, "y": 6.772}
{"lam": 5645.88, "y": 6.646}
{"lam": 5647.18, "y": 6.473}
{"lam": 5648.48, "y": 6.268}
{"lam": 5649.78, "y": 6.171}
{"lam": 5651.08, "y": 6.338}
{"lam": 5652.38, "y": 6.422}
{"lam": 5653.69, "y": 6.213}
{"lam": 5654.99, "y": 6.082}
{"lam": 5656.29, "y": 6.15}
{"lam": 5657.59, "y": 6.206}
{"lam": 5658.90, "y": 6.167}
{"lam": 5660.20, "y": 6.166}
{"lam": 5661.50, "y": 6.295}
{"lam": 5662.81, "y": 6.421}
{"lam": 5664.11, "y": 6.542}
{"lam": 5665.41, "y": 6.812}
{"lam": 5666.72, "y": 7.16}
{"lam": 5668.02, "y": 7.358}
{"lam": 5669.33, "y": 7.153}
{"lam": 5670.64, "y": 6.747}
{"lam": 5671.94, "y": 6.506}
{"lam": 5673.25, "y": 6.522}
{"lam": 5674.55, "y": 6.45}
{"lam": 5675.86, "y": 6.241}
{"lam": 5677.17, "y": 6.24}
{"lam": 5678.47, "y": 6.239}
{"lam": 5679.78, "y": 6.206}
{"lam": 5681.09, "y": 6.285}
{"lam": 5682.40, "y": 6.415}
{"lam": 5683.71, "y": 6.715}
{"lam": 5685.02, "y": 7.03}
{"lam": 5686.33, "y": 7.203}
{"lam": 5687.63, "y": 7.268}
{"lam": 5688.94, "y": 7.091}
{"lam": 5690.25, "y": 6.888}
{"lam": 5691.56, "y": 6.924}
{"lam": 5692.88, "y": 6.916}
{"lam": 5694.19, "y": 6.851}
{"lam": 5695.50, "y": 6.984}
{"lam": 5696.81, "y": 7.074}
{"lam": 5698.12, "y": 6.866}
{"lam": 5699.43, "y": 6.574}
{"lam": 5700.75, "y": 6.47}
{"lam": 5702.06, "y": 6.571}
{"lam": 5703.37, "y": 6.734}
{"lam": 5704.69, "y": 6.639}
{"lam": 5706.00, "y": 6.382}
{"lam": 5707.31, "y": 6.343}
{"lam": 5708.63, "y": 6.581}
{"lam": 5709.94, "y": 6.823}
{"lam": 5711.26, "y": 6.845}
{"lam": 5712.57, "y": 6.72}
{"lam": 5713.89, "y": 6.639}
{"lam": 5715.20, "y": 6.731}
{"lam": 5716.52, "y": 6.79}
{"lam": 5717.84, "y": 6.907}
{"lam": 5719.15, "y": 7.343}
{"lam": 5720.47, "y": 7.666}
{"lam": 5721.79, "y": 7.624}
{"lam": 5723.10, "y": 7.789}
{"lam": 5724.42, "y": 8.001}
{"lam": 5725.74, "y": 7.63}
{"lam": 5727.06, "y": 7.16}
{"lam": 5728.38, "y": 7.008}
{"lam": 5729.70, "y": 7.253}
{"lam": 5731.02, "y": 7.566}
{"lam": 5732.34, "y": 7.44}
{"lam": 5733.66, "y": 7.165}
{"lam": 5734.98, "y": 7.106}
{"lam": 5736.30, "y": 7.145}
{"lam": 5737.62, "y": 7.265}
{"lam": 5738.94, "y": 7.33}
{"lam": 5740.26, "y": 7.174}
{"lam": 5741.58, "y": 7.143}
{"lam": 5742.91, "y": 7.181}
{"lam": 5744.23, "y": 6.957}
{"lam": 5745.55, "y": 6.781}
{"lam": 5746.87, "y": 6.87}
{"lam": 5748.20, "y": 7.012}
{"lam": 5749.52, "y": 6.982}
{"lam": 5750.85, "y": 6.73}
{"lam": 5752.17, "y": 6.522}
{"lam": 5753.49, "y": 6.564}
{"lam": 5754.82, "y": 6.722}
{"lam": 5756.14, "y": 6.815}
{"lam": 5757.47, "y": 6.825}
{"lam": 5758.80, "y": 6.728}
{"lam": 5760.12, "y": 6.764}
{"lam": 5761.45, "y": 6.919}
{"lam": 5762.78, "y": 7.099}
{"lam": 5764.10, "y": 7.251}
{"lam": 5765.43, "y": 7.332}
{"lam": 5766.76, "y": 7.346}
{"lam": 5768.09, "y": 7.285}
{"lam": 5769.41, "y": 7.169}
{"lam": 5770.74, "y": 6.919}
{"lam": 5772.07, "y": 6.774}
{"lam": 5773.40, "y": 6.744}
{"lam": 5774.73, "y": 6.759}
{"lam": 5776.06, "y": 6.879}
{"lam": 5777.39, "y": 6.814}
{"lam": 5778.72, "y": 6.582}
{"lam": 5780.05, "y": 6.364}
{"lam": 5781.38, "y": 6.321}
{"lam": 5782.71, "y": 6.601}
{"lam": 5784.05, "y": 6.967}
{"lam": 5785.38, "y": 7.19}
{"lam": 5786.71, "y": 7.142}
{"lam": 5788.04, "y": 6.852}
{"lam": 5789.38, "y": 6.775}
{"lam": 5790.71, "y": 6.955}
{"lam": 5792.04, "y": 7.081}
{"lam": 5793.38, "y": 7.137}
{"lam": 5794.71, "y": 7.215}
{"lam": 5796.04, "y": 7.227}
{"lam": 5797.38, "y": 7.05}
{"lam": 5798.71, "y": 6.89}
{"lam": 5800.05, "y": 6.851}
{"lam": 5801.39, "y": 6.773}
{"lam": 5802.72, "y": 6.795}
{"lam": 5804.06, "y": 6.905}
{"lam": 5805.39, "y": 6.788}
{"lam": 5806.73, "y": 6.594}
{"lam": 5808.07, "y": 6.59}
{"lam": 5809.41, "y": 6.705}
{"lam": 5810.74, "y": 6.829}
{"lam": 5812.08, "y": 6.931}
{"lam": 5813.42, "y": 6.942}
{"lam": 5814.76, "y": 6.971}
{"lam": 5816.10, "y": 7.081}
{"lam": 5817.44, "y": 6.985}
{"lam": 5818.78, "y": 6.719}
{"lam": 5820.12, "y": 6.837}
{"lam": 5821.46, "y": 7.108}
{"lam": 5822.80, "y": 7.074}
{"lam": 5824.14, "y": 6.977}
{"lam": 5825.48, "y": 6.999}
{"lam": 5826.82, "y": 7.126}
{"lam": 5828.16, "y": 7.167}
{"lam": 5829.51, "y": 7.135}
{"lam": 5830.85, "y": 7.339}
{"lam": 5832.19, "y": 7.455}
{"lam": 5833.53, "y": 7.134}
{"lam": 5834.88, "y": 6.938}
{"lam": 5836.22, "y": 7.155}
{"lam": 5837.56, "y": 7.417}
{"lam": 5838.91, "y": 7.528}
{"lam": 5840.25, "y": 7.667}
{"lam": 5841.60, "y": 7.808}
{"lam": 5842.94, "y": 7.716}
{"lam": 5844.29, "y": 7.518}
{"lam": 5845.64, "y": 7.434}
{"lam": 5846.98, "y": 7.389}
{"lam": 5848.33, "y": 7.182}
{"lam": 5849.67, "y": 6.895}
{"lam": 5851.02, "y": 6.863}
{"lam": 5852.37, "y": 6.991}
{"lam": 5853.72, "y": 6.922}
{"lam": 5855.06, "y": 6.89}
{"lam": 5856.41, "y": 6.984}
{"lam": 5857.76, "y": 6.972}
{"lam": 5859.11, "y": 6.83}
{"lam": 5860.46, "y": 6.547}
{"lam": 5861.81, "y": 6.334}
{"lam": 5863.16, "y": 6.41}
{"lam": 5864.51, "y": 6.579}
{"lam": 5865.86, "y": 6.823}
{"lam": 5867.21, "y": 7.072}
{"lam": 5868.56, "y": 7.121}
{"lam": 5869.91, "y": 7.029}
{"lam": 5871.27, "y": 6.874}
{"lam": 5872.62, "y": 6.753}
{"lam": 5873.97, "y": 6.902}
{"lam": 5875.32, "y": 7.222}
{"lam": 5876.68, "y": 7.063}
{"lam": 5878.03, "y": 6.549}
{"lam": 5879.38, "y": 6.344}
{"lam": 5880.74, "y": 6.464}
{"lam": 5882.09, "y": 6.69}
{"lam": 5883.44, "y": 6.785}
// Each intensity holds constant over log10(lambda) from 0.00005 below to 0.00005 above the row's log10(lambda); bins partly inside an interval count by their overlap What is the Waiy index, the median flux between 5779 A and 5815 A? 6.89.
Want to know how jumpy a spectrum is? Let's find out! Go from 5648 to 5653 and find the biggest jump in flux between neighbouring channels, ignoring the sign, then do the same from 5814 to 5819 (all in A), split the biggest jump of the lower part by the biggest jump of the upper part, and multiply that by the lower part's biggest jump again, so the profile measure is 0.10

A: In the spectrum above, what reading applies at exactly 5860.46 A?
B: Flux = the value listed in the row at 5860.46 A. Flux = 6.547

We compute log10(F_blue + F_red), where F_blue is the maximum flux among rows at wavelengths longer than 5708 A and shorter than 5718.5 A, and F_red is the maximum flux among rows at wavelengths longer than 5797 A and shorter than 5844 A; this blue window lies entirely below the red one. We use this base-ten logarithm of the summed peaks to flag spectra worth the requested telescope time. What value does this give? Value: 1.168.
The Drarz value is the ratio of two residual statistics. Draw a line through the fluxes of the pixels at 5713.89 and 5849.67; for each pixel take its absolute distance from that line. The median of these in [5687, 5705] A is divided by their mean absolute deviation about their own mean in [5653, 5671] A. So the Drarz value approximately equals 1.8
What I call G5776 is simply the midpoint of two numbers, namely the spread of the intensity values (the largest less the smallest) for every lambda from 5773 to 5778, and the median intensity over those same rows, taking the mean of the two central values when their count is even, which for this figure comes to 3.46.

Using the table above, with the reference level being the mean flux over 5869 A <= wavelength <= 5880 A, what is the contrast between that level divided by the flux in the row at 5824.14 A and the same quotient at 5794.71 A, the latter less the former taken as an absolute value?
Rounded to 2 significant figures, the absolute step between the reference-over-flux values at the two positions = 0.032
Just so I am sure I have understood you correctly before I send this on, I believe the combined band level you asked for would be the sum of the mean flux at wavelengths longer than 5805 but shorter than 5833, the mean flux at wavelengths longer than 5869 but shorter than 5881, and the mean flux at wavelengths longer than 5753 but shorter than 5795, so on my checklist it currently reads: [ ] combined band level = 20.7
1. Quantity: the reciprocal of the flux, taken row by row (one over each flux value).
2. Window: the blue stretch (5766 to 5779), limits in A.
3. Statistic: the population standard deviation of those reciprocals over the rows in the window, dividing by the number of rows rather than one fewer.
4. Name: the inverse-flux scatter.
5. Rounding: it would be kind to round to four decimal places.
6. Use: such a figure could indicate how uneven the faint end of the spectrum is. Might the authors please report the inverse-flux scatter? 0.0049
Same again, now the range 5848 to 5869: 0.0053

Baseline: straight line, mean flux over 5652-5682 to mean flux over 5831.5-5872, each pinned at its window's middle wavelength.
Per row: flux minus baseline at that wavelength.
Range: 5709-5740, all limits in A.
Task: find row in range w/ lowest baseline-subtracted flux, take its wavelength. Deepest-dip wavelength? 5713.89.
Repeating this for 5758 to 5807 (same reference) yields 5781.38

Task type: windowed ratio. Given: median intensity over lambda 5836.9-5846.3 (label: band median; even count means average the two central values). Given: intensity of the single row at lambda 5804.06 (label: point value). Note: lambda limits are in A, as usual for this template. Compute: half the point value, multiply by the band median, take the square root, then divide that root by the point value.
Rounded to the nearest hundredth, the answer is 0.74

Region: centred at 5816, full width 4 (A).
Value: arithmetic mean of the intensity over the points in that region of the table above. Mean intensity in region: 7.01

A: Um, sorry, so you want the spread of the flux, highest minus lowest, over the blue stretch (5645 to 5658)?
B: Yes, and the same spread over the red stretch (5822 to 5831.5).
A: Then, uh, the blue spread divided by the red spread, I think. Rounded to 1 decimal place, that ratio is 1.6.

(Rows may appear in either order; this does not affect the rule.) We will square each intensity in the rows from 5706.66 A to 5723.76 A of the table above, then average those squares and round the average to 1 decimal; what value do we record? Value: 49.0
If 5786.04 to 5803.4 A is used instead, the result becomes 48.8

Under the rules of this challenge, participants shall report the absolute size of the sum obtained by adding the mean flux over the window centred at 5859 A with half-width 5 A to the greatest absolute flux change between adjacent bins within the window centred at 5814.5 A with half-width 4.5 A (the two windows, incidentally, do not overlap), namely 6.98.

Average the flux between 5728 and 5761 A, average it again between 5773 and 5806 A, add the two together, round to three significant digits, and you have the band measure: 13.9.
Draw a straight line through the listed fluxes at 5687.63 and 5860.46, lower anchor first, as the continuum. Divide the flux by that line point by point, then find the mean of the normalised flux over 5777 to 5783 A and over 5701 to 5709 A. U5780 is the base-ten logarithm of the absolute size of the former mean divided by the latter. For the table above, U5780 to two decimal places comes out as 0.02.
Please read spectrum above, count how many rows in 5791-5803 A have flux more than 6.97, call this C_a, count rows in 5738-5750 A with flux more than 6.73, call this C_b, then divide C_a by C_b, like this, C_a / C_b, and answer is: 0.56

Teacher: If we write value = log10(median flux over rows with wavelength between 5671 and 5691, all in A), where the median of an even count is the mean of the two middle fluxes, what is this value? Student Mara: 0.813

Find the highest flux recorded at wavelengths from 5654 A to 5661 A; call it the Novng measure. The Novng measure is 6.206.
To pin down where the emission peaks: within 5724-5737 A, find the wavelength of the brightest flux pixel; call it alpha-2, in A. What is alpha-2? 5724.42 A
